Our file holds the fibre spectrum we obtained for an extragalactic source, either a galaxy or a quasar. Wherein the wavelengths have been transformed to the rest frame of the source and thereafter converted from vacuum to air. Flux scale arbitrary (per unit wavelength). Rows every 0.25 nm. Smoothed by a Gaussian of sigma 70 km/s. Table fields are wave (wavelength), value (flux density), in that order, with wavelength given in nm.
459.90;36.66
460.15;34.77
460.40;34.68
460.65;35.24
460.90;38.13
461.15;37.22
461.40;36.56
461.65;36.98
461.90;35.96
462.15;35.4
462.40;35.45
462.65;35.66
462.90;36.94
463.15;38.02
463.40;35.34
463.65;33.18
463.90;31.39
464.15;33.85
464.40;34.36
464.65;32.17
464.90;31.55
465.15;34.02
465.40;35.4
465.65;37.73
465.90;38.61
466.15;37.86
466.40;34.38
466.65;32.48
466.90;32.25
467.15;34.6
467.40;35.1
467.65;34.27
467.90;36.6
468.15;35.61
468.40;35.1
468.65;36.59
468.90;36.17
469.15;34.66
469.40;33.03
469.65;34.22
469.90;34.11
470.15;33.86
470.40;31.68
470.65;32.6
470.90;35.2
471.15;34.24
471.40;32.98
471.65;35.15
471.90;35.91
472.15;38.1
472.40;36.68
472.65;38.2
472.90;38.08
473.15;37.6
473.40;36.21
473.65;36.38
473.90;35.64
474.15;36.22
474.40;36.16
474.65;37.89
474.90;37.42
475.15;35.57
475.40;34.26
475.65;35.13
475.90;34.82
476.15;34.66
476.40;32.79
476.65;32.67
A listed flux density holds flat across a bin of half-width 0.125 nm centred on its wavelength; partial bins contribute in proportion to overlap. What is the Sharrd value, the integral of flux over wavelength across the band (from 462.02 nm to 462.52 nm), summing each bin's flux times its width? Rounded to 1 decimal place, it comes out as 17.7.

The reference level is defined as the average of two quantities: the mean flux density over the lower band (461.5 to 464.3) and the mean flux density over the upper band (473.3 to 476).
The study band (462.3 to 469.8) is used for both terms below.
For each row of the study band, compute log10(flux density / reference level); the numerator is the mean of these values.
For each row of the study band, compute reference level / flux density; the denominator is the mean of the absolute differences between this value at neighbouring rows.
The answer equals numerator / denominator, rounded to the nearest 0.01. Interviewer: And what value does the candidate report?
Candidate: -0.23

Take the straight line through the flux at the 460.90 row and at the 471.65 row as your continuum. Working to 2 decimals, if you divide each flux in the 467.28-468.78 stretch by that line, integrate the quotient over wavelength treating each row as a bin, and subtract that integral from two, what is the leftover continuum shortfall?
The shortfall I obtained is 0.53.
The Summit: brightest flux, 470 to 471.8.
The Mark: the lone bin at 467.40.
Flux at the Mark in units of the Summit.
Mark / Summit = 1.00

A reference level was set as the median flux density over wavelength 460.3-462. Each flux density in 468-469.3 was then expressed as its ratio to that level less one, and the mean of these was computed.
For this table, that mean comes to -0.026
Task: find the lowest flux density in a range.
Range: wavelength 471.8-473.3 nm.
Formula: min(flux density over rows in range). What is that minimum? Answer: 35.91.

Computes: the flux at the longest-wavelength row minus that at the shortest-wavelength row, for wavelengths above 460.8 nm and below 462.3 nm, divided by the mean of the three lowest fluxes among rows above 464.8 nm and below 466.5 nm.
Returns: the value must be -0.08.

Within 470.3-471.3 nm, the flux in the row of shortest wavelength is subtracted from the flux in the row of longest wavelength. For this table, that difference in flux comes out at 2.6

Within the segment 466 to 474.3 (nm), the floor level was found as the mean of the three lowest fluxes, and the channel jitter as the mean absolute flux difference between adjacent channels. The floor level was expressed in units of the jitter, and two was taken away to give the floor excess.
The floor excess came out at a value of 24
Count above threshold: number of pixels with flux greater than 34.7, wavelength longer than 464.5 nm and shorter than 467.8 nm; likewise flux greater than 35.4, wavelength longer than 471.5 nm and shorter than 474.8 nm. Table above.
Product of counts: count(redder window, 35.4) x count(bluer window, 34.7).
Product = 60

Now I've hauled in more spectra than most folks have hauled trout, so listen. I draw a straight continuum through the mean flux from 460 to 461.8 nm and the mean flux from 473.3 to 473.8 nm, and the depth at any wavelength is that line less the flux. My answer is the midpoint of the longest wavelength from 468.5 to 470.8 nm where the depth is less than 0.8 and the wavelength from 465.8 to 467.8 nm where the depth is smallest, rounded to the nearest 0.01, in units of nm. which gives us 467.40 nm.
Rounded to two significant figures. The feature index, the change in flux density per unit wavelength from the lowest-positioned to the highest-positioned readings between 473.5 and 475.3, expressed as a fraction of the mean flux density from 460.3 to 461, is -0.015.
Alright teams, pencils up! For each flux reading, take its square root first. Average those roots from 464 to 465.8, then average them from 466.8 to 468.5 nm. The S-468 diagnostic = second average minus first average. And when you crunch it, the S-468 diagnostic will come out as 0.06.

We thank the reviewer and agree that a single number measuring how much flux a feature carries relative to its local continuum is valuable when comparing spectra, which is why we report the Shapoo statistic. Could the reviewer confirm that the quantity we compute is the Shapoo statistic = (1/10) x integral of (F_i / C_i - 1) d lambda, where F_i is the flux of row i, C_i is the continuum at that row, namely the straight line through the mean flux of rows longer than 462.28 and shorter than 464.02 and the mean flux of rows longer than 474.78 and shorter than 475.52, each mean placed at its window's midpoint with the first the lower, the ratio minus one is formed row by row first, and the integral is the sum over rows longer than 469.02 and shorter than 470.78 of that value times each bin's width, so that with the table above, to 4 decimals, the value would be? -0.0100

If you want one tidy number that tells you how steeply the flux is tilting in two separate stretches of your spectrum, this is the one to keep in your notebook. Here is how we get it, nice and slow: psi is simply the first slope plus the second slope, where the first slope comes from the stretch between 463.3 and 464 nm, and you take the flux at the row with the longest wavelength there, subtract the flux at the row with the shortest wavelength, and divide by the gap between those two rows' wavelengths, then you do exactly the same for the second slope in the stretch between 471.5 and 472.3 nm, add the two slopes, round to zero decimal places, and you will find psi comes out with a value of -2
